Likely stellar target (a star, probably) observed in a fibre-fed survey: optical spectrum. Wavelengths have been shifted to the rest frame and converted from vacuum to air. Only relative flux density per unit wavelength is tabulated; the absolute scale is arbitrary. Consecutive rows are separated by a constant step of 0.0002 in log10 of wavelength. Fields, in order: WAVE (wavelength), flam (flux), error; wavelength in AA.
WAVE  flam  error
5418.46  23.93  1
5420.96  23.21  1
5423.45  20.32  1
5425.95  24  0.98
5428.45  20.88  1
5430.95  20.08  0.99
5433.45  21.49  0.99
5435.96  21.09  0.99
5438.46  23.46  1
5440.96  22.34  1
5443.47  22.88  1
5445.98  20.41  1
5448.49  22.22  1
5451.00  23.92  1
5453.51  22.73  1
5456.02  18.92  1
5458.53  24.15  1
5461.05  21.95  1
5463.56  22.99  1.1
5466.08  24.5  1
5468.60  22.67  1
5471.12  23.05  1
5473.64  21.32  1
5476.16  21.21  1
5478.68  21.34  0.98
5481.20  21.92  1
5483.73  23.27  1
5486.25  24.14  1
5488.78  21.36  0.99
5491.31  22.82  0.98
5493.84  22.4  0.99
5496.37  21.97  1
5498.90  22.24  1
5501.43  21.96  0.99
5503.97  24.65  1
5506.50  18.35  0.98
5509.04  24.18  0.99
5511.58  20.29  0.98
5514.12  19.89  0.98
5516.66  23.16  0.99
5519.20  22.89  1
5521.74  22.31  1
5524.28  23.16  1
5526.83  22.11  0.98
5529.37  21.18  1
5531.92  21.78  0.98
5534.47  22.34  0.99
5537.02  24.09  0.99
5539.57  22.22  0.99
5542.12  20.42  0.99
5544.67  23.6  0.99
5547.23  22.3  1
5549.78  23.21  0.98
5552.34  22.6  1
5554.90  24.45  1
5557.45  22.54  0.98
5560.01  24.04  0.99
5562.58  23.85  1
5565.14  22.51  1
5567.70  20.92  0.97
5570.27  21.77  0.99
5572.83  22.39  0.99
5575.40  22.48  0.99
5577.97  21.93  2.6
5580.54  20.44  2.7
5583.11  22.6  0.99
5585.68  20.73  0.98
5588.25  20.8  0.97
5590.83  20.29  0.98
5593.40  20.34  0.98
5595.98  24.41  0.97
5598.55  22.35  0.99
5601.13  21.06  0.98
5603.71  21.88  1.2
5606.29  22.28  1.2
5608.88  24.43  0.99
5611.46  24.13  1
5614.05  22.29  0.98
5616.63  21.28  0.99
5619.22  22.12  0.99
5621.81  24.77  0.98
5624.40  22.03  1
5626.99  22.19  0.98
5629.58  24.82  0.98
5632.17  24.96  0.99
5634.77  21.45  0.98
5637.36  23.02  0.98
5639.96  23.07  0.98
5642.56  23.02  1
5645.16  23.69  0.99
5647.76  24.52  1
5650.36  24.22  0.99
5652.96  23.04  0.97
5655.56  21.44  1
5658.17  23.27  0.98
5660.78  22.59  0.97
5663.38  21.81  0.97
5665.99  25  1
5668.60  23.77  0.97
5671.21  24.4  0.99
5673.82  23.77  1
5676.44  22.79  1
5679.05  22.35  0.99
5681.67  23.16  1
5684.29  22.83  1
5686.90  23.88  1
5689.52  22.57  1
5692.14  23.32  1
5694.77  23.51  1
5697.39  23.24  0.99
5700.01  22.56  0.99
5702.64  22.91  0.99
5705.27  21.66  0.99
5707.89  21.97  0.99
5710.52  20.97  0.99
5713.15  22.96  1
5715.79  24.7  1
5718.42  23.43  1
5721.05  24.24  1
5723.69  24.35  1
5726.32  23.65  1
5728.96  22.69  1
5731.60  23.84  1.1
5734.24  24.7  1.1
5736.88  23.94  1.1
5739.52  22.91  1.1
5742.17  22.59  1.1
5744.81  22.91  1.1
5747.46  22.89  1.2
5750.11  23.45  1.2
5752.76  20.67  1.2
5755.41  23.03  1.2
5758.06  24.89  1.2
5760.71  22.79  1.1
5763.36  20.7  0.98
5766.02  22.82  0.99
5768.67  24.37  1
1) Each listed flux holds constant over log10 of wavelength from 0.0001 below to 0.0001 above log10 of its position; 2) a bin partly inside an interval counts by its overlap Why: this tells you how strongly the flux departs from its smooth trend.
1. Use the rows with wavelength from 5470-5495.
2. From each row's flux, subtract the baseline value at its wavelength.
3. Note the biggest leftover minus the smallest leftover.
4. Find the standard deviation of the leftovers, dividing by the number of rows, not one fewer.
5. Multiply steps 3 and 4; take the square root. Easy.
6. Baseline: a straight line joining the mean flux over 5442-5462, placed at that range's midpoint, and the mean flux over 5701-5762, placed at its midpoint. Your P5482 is 1.66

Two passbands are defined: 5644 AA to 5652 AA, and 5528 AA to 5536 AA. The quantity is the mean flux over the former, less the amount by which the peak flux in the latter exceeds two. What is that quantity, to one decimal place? 3.8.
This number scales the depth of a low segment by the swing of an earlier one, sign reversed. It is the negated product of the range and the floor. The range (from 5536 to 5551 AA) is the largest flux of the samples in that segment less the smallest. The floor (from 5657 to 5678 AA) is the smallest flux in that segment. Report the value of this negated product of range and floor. -80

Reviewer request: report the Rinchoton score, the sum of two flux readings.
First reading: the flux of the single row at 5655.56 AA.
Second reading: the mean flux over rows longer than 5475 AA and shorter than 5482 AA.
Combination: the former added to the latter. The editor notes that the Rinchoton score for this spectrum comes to 42.9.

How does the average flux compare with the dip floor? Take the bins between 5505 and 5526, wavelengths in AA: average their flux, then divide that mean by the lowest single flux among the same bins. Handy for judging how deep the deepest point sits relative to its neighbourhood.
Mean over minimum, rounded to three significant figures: 1.19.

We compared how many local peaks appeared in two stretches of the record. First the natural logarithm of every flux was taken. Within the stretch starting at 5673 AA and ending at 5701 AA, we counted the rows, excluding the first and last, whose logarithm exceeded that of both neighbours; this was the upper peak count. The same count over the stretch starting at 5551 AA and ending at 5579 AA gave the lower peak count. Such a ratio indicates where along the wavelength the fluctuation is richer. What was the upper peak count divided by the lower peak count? 1.0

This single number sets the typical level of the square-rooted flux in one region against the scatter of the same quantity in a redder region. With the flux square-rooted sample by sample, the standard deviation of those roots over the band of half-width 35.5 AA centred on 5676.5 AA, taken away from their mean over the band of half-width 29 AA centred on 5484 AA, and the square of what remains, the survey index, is 21.3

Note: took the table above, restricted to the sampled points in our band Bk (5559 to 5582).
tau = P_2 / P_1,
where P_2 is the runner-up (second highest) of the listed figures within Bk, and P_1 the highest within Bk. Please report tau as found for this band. 0.992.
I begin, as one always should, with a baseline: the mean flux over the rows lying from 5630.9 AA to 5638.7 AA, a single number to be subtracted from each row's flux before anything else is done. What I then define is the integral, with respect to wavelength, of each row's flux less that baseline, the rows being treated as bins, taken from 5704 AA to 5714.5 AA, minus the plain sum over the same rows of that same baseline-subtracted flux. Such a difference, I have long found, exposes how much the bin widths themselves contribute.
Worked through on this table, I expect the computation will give -8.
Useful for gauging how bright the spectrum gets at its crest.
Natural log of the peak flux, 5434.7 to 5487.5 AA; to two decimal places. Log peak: 3.20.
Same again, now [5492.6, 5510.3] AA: 3.20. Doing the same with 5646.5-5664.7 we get 3.20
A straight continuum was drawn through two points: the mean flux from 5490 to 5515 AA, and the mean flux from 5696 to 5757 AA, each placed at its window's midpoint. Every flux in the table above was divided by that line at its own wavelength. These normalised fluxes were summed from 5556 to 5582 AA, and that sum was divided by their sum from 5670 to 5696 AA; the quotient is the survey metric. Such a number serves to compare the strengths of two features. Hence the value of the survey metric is 0.98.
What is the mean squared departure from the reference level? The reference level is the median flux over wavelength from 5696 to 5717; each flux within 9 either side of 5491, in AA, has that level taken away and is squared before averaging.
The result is 0.7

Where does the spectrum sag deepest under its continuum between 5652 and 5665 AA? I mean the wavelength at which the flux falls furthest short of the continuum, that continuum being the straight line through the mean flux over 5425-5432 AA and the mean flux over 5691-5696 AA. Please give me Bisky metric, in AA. 5655.56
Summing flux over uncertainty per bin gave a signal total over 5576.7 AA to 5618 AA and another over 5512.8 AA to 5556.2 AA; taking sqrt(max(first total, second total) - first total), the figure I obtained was 7.9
